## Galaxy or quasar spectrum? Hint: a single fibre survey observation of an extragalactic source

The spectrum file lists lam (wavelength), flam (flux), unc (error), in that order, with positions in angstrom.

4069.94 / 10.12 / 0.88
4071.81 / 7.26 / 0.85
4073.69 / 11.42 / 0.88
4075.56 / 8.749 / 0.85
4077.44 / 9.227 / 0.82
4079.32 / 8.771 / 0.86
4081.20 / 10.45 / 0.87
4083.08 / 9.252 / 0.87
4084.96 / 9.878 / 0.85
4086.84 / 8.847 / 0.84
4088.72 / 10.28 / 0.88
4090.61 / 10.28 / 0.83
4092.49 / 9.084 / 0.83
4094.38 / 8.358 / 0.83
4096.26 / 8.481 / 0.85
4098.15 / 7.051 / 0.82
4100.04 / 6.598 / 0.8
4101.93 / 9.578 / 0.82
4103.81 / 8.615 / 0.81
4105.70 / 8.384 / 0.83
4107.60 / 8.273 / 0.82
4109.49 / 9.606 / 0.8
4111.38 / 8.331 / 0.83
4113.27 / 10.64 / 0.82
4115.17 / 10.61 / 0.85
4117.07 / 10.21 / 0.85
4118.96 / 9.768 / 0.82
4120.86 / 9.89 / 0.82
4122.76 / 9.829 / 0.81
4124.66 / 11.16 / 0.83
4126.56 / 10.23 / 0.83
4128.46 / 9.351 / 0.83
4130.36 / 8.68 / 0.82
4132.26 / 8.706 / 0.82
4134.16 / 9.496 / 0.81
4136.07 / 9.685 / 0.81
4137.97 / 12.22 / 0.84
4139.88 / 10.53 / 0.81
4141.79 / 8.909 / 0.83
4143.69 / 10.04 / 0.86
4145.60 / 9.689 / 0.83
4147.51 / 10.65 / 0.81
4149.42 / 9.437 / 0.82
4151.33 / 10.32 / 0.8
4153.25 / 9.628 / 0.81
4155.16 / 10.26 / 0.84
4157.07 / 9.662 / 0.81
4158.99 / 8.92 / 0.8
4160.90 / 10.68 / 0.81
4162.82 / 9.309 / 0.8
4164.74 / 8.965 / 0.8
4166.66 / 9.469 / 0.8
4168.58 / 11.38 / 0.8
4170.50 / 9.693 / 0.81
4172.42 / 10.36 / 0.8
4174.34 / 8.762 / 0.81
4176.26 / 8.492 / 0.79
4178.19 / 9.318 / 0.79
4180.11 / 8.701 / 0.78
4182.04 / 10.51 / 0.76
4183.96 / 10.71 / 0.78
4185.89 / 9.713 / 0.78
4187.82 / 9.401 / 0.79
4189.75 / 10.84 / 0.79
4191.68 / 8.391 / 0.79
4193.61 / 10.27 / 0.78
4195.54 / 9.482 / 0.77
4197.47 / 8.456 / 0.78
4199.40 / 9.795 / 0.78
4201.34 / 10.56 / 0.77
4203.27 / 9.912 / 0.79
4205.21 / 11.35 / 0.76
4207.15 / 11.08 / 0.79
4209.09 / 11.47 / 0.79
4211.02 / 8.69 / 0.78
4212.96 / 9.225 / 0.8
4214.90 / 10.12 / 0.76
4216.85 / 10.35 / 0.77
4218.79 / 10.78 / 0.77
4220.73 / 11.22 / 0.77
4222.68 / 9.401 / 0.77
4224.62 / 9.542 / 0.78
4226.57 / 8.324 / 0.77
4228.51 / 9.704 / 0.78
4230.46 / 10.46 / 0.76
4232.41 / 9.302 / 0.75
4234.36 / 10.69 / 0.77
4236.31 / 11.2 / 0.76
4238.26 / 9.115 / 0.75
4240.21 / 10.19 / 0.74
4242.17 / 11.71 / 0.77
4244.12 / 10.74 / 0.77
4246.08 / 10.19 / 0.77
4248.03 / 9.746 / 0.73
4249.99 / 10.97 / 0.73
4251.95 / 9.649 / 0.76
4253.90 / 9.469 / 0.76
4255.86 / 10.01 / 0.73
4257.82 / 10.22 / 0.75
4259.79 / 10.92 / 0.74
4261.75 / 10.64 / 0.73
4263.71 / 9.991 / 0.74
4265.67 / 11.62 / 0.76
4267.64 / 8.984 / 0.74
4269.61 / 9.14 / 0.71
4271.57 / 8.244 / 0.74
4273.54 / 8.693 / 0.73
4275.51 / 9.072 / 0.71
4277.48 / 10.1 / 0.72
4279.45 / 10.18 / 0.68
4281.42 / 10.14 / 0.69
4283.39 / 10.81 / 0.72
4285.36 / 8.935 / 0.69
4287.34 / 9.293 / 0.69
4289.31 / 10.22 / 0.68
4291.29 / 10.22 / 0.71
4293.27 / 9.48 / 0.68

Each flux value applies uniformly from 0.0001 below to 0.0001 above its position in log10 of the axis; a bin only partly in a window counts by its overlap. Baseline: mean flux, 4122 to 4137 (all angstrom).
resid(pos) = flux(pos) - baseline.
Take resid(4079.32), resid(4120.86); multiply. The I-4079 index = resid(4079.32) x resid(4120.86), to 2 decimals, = -0.22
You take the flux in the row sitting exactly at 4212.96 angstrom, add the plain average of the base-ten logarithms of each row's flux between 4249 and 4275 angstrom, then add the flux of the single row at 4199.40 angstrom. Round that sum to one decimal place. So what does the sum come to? 20.0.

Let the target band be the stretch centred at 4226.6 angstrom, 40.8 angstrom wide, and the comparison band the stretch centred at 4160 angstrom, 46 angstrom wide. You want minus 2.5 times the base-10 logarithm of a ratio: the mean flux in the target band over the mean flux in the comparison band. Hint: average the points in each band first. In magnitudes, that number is -0.037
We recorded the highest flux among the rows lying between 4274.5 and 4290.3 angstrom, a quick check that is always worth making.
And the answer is 10.81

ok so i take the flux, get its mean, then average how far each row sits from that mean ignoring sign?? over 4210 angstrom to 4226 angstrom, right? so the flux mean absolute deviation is 0.70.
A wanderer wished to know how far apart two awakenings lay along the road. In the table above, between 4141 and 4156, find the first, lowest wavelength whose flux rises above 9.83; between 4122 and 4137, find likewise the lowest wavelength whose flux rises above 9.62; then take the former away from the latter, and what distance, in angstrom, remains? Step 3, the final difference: -20.9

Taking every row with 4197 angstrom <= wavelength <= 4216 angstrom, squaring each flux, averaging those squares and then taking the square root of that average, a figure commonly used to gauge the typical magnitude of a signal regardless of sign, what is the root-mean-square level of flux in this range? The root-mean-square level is 10.1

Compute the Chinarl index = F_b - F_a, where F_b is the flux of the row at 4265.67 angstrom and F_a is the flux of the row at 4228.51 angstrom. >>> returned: 1.92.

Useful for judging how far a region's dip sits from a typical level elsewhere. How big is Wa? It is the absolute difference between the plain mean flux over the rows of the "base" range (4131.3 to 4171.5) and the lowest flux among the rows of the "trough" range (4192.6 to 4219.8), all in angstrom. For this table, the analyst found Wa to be 1.4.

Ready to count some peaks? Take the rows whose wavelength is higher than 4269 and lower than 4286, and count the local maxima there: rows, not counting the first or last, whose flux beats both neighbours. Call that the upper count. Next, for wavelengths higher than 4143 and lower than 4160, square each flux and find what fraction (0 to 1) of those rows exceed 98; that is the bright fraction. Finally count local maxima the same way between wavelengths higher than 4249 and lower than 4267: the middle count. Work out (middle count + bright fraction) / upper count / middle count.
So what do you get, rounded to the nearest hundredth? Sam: 0.72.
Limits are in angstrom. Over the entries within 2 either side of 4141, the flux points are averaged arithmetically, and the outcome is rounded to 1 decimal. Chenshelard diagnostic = 9.7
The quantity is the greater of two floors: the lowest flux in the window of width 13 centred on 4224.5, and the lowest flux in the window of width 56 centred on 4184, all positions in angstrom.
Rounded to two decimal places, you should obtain 8.39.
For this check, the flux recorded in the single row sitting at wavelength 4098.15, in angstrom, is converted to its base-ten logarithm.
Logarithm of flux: 0.85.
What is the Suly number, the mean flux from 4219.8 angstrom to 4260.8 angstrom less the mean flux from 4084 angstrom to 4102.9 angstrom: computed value 1.3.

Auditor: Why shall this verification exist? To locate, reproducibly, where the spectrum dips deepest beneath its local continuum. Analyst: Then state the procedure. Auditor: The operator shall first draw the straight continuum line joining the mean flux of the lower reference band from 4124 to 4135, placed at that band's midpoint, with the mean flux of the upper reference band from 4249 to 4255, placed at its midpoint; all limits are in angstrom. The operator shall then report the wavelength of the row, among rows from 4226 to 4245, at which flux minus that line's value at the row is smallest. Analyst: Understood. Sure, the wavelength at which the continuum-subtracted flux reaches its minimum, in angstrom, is 4226.57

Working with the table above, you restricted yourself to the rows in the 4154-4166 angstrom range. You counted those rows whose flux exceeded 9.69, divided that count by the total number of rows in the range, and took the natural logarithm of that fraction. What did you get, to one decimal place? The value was -1.1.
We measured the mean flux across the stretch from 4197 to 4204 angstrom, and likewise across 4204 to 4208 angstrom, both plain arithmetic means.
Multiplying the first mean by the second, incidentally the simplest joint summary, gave 109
